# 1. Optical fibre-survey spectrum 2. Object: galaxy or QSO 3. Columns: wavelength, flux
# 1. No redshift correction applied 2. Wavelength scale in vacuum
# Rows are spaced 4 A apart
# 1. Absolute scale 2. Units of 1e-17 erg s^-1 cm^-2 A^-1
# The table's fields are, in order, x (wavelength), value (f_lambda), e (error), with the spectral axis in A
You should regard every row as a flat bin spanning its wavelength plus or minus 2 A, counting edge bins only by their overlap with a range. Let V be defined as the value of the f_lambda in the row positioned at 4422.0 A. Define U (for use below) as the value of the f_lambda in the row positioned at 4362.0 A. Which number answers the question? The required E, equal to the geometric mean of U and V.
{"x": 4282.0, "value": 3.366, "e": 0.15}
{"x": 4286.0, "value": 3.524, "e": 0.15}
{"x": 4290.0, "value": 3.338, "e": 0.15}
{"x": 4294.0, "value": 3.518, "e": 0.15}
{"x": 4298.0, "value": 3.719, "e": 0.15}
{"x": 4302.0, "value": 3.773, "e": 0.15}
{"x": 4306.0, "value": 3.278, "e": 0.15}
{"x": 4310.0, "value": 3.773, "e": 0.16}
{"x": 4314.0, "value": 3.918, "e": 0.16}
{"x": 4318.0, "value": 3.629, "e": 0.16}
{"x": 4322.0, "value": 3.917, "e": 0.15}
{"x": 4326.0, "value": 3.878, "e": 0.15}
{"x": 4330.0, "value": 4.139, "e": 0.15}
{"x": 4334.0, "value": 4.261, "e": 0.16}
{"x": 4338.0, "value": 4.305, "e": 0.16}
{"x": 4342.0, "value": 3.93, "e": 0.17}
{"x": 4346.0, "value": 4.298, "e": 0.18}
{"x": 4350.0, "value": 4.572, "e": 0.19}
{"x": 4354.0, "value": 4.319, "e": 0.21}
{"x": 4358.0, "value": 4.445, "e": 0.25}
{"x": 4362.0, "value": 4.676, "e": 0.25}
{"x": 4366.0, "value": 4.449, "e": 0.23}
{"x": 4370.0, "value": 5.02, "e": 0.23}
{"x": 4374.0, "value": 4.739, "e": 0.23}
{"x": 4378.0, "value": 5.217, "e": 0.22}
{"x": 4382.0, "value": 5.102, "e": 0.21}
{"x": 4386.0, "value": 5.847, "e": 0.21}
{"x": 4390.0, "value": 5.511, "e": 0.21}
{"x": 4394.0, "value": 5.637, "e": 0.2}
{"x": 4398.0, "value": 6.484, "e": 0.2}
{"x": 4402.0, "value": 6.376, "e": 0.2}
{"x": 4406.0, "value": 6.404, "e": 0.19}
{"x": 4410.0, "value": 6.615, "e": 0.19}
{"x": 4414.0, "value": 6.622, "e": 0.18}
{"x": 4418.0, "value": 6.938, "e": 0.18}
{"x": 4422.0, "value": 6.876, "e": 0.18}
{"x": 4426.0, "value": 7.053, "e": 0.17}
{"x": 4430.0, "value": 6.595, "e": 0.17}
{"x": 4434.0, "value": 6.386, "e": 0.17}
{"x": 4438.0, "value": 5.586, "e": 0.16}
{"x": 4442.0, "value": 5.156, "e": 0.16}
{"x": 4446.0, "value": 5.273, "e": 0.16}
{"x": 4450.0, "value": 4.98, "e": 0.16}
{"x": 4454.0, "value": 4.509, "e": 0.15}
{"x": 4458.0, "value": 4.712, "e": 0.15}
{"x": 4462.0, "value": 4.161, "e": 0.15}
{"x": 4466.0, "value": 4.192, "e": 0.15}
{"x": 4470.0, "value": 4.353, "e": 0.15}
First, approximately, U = 4.676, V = 6.876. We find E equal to 5.7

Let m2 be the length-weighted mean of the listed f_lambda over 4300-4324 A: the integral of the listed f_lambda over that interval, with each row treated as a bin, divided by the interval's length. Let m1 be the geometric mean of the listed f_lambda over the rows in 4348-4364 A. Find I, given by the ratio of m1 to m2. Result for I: 1.2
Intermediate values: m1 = 4.5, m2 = 3.71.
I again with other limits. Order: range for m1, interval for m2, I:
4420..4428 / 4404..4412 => 1.1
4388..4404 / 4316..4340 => 1.5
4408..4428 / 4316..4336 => 1.7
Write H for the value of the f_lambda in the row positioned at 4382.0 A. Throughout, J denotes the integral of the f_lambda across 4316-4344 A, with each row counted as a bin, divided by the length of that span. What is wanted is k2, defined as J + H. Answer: 9.1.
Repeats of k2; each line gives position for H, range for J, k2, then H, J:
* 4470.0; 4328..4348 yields 8.5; 4.353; 4.2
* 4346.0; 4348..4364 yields 8.8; 4.298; 4.5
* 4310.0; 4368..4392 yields 9.0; 3.773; 5.2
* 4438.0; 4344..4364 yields 10.0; 5.586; 4.5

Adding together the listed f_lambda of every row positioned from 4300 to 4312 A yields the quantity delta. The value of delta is 11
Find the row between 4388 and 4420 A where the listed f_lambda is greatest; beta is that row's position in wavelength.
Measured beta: 4418.0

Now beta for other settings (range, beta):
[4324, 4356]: 4350.0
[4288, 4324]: 4314.0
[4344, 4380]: 4378.0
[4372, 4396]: 4386.0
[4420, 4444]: 4426.0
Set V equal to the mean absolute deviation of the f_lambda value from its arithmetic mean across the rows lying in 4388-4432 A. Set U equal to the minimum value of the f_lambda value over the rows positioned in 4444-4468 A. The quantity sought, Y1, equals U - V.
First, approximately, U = 4.161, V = 0.351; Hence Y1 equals 3.8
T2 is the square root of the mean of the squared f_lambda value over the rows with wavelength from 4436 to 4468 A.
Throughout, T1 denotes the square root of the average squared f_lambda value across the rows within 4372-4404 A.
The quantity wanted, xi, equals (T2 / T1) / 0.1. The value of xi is 9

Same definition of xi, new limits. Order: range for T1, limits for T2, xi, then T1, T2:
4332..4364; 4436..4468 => 11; 4.4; 4.8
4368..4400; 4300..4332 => 7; 5.5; 3.8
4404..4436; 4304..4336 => 6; 6.7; 3.9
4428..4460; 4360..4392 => 9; 5.4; 5.1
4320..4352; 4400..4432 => 16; 4.2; 6.7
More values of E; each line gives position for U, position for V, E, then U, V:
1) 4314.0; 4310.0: 3.8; 3.918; 3.773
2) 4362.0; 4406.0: 5.5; 4.676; 6.404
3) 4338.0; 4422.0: 5.4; 4.305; 6.876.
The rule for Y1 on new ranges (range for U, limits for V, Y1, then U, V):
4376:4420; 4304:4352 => 4.8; 5.102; 0.270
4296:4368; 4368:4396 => 3.0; 3.278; 0.316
